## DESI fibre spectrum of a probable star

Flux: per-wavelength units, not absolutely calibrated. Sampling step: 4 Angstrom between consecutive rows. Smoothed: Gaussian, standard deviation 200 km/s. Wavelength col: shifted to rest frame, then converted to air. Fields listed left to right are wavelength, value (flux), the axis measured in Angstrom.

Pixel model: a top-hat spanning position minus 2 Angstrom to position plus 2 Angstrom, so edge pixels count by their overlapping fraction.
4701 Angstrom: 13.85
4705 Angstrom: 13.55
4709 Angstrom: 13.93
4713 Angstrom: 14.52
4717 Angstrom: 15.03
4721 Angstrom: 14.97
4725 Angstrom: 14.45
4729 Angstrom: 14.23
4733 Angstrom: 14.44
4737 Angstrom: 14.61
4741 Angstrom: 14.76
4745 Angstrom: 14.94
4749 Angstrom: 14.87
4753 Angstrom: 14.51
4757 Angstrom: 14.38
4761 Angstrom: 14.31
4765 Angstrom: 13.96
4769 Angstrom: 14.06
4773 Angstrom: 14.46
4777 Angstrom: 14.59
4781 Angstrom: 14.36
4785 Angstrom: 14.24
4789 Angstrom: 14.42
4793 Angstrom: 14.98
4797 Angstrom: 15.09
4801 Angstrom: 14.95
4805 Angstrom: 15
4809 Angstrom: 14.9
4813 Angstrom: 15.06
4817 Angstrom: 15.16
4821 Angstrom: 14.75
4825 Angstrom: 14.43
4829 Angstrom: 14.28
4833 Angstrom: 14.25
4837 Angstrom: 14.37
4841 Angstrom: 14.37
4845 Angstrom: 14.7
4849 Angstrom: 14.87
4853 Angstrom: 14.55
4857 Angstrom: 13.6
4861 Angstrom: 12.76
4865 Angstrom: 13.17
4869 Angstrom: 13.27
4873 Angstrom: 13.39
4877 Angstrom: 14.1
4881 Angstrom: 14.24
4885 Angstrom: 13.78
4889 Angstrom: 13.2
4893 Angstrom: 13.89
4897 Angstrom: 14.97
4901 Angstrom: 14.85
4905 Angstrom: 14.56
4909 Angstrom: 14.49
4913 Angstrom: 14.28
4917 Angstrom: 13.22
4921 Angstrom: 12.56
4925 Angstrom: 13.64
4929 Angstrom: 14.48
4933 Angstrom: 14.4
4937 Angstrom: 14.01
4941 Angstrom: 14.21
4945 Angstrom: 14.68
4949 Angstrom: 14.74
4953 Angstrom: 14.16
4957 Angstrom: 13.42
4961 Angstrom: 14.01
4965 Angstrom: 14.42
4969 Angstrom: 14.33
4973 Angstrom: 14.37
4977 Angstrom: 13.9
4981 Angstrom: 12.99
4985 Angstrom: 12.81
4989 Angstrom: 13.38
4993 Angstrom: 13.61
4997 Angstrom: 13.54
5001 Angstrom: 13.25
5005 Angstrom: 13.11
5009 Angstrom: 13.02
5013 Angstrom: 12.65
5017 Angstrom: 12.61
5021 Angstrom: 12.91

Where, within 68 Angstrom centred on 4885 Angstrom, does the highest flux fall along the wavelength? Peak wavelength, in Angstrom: 4897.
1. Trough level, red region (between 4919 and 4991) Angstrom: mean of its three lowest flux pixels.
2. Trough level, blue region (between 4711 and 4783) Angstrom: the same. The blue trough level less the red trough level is 1.30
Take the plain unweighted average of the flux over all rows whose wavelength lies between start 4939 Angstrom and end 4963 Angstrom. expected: 14.2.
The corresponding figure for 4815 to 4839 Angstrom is 14.5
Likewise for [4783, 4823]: 14.9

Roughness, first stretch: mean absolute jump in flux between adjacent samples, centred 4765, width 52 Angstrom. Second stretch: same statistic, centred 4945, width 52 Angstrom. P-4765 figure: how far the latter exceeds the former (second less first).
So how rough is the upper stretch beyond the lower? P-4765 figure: 0.27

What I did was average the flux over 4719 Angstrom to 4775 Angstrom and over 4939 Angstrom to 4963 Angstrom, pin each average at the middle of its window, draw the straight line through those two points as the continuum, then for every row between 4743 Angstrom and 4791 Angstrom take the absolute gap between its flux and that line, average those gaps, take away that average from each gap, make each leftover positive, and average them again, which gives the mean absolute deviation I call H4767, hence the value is 0.15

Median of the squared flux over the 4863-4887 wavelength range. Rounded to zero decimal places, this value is 185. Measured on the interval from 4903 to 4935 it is 206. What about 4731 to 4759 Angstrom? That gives 213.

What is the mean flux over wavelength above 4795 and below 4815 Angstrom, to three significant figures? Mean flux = 15.0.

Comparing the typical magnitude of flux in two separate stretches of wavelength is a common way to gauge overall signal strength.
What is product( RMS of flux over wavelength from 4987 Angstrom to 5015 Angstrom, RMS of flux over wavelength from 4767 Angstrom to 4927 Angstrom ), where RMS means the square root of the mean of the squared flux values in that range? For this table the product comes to 189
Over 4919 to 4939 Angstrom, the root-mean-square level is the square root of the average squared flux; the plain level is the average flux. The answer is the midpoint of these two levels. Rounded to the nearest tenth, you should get 13.8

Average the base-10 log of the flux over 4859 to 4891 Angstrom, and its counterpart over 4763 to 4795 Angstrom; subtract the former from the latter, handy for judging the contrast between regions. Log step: 0.028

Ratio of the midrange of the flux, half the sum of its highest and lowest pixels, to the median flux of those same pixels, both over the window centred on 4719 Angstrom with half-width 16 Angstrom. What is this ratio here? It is 0.99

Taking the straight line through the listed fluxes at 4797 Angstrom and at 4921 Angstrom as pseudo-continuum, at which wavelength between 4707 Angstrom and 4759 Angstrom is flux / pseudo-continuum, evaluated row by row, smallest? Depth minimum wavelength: 4709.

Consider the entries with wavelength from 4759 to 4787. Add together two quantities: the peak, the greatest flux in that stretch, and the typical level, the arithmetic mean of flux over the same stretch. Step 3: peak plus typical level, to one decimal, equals 28.9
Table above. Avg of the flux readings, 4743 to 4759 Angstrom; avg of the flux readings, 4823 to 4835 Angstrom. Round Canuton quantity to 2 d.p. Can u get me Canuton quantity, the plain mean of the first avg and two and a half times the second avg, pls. 25.24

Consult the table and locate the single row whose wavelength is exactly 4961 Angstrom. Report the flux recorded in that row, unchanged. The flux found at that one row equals 14.01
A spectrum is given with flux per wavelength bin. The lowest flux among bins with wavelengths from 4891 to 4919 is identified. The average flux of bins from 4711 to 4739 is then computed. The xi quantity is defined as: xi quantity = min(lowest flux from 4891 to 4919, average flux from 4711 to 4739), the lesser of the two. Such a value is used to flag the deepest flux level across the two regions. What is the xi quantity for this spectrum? 13.22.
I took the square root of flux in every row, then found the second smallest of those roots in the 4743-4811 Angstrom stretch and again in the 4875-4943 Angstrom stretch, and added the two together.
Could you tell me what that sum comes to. 7.38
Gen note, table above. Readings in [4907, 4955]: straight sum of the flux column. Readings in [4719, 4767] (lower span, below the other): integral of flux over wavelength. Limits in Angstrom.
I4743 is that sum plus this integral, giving 867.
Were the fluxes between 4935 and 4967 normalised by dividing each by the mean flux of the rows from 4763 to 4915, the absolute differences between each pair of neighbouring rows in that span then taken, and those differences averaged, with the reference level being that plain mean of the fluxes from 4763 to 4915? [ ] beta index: 0.030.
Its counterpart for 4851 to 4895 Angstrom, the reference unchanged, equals 0.035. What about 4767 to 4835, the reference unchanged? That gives 0.014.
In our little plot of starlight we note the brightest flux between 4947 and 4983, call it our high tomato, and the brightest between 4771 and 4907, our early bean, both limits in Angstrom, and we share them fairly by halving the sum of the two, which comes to 14.95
